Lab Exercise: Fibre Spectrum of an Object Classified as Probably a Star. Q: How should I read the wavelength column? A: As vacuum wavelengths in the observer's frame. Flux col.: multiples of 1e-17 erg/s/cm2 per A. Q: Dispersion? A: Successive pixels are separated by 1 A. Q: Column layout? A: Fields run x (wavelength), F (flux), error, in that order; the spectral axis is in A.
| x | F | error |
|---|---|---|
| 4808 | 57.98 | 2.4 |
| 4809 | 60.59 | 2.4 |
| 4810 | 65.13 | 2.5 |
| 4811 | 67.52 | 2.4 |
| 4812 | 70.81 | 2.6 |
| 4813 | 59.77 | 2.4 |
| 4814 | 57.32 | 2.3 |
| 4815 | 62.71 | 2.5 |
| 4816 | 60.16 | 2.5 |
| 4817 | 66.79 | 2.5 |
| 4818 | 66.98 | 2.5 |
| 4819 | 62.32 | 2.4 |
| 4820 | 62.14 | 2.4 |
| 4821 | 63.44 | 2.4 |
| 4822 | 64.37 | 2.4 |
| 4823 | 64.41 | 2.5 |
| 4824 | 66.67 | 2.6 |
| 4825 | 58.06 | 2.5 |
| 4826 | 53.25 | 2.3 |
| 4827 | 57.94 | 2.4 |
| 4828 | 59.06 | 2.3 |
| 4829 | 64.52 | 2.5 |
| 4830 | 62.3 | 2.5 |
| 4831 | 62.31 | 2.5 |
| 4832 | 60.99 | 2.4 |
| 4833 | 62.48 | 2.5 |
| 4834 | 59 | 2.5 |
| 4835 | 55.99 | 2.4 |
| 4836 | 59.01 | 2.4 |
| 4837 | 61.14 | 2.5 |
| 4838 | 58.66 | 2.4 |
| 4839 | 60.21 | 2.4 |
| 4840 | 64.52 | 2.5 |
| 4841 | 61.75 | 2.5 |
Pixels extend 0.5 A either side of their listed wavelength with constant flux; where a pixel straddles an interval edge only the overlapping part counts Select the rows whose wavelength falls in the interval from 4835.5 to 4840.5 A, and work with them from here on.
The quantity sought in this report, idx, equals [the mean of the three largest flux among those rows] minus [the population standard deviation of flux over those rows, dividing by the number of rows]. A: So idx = 59.9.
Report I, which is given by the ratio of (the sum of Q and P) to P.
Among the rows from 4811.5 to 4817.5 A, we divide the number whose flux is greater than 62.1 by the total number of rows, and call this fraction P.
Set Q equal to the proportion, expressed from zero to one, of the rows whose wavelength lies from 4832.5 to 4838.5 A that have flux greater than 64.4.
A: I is 1.00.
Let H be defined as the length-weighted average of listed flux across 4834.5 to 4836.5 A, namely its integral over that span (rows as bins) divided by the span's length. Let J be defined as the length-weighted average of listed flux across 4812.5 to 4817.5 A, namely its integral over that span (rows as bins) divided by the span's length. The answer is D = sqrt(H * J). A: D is 59.4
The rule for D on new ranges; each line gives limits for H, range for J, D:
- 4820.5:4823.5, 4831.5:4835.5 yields 61.8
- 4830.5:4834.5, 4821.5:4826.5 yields 61.3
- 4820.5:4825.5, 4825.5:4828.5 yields 60.0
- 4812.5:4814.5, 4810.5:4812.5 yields 63.6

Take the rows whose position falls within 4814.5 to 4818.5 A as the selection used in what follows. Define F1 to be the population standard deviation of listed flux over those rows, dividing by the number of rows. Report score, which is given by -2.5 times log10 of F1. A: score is -1.1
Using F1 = 2.9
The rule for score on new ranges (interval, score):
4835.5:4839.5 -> 0.0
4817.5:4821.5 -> -0.7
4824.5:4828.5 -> -0.9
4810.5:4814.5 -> -1.9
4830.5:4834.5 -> -0.4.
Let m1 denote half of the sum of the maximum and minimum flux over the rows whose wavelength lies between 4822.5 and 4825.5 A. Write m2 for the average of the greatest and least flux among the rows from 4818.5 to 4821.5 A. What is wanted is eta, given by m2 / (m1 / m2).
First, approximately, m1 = 62.4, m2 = 62.8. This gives 63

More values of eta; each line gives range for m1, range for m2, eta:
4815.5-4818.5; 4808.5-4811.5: 65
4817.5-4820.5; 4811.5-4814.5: 64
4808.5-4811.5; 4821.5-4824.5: 67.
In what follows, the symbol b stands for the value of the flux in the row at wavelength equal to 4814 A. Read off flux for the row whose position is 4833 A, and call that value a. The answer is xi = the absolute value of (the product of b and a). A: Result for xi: 3581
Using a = 62.48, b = 57.32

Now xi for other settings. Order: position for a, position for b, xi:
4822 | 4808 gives 3732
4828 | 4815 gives 3704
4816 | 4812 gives 4260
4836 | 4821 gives 3744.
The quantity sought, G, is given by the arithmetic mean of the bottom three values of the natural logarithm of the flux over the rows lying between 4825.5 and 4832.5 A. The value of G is 4.04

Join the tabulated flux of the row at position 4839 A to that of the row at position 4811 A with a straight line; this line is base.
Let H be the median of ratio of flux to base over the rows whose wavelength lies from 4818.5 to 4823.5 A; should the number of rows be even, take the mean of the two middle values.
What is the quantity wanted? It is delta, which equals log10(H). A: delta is -0.010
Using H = 0.977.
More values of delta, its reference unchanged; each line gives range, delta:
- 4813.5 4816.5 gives -0.042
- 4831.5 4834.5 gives -0.007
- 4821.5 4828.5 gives -0.029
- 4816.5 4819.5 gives 0.005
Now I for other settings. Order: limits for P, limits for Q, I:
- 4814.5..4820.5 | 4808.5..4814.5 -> 1.60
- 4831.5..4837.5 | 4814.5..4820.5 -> 3.00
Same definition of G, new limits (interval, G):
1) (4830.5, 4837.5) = 4.06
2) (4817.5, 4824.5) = 4.14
